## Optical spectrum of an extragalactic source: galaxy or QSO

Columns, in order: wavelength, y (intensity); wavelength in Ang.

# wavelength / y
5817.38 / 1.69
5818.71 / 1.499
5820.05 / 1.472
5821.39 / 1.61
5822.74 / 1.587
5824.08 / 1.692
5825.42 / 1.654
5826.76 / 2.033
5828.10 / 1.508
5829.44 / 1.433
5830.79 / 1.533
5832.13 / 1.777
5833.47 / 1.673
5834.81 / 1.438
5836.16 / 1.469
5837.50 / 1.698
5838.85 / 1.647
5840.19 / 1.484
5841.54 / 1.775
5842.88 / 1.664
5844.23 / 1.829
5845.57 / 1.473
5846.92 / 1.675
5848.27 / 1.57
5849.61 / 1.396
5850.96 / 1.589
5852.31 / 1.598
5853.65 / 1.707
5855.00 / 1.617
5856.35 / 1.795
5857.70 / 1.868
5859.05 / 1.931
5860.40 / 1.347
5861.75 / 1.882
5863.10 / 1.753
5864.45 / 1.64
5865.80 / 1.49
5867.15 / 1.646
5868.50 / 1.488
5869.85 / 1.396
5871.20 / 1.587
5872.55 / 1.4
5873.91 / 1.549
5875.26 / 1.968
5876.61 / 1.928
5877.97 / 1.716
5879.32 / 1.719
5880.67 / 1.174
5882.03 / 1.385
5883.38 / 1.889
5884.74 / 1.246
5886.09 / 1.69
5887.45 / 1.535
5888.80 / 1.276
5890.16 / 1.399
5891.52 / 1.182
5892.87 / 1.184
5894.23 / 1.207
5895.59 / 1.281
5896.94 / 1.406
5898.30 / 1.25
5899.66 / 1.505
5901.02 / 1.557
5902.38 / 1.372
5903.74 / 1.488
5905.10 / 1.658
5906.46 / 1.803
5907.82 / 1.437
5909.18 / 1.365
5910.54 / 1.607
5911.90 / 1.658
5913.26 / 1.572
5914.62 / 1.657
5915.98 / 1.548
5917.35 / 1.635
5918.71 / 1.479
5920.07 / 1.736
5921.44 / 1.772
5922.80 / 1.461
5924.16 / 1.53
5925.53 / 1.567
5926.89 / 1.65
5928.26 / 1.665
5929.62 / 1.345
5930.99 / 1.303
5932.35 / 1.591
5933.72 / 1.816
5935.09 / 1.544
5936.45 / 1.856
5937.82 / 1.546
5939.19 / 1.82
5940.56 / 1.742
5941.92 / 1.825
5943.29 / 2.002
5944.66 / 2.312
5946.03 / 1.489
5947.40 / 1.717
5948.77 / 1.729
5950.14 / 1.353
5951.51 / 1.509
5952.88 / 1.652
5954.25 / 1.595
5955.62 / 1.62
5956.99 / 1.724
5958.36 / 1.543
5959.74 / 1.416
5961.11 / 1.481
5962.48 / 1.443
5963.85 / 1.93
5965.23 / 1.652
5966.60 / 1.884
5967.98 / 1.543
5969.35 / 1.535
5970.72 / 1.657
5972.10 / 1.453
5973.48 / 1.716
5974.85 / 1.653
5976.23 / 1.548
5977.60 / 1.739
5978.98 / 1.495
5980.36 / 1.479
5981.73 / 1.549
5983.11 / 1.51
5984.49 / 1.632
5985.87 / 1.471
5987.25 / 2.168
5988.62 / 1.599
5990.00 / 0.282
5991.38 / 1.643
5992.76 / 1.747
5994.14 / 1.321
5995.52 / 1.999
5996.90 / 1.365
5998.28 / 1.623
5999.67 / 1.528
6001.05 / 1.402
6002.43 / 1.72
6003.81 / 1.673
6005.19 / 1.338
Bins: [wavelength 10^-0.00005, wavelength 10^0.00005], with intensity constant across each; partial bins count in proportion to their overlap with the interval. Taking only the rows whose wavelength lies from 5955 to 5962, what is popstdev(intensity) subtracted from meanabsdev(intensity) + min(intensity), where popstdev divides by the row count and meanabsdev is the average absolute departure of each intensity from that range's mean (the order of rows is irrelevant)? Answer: 1.40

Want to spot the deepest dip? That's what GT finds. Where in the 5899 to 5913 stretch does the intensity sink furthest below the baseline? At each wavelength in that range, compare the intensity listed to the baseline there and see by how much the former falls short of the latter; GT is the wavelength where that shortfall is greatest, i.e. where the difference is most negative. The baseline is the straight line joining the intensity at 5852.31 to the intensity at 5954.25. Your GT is 5909.18 Ang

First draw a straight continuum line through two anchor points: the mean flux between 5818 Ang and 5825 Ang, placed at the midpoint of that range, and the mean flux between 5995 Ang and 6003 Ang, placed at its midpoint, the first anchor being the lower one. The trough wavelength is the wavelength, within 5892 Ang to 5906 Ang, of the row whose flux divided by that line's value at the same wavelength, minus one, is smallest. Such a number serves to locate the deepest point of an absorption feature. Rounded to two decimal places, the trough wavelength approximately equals 5892.87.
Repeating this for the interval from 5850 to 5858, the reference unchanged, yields 5850.96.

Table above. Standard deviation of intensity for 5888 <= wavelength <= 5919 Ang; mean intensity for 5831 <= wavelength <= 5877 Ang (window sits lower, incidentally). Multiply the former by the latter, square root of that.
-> 0.53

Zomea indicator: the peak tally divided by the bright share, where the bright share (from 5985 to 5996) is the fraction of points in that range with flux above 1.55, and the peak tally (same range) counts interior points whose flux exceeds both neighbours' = 3.2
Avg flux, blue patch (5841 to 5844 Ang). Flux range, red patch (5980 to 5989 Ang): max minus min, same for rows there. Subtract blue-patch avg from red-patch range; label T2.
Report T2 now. -1.0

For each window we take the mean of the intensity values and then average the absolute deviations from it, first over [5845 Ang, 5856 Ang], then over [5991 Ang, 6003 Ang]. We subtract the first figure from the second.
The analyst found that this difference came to 0.10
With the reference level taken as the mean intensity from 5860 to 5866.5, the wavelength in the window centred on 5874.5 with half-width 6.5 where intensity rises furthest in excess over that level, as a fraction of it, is 5875.26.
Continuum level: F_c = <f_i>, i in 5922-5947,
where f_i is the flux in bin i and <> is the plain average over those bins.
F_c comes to 1.67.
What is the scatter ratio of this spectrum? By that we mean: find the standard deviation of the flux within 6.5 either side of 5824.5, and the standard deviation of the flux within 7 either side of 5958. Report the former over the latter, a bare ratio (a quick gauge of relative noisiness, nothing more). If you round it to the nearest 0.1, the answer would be 1.1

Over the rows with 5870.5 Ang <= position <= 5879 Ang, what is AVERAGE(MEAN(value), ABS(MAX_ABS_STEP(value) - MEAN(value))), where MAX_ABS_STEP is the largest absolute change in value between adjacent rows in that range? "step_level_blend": 1.48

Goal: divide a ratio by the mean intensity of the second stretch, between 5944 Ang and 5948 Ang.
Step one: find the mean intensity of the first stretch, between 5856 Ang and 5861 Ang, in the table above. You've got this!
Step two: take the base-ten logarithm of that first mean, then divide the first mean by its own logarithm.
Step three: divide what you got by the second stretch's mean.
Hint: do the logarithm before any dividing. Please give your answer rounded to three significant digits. 3.94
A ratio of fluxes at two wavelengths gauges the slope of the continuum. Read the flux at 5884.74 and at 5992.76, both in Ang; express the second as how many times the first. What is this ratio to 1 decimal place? 1.4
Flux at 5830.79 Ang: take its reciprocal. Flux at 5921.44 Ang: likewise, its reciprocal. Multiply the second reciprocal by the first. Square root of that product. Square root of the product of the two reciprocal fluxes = 0.607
